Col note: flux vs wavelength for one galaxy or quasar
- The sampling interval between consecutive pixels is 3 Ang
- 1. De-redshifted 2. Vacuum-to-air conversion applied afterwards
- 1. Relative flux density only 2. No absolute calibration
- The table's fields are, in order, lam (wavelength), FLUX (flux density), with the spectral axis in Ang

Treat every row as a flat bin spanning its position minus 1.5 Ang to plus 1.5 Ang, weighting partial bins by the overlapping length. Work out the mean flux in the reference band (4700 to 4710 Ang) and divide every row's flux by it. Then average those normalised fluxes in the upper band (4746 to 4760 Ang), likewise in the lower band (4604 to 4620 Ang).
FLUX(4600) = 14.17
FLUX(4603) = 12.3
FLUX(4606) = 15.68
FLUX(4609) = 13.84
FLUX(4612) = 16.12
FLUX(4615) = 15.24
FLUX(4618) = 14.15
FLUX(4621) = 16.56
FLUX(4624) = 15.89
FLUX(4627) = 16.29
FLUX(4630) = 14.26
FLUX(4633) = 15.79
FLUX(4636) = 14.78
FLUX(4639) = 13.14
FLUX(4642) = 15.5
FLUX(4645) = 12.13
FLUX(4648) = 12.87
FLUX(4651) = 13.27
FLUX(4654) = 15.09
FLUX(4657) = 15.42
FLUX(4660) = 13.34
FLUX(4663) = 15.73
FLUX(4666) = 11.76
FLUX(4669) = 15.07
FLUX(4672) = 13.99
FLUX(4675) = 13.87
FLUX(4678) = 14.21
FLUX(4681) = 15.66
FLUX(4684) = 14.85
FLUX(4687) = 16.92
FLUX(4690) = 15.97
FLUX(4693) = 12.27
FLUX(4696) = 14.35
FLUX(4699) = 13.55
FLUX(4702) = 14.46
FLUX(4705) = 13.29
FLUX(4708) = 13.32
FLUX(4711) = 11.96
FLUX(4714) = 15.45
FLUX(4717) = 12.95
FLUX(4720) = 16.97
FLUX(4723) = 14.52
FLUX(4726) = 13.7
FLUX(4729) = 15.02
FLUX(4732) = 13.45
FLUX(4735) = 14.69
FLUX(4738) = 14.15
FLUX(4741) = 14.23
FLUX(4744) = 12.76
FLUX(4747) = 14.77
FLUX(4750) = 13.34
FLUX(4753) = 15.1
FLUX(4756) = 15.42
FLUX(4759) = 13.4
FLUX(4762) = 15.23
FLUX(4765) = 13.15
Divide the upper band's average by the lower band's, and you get 0.96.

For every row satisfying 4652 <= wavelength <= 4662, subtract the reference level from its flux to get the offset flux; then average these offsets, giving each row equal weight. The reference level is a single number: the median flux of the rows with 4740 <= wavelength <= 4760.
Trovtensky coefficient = 0.4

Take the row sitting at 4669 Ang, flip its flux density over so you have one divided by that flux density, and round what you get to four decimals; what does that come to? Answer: 0.0664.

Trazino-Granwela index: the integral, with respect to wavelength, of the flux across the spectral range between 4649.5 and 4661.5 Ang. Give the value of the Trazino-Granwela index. 171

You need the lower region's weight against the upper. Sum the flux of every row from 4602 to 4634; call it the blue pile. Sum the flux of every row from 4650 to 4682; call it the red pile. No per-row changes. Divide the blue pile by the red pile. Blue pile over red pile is 1.06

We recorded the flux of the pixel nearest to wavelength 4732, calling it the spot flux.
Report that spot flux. 13.45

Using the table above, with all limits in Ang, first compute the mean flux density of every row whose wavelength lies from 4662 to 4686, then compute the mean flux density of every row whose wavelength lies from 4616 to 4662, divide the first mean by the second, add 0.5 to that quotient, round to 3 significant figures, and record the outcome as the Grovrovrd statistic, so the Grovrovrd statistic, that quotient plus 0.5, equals 1.49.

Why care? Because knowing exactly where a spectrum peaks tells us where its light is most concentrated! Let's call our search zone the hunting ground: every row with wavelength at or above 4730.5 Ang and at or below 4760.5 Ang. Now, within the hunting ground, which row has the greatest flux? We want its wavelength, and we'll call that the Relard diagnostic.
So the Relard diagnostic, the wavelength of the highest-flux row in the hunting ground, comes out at 4756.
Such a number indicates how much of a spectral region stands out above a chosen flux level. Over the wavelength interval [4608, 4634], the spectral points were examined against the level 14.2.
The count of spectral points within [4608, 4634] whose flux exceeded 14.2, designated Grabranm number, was 7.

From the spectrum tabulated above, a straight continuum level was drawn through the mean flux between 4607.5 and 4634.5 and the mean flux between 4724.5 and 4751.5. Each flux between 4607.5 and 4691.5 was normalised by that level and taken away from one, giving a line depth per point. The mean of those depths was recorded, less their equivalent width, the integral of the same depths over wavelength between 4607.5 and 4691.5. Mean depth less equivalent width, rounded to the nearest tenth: -1.7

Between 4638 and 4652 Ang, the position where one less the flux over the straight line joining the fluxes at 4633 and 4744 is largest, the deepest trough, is 4645 Ang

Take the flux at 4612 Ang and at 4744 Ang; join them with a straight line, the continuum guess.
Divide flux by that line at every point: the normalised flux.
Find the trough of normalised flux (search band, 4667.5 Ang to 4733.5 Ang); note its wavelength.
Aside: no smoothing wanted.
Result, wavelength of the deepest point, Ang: 4693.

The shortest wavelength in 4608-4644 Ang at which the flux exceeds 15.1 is 4612 Ang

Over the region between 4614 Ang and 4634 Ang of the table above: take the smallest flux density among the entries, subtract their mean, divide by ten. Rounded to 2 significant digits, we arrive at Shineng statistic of -0.13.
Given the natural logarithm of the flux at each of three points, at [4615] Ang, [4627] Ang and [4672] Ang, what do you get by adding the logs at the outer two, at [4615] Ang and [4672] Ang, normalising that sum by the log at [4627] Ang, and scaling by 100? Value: 192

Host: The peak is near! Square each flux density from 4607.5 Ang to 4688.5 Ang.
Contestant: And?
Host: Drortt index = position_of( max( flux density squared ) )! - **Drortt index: 4687 Ang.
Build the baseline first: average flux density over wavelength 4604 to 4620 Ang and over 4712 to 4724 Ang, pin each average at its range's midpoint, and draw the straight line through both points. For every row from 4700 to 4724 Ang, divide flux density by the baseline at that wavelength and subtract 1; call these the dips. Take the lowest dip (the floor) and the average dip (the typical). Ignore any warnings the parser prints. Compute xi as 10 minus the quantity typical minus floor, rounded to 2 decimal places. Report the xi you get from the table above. 9.86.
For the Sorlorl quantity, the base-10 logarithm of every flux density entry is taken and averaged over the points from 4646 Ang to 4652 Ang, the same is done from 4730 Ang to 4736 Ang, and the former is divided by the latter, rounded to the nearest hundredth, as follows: 0.97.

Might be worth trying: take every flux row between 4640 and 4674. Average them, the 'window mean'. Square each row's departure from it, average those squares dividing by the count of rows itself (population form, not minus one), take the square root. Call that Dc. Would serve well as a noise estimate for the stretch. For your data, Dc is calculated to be 1.36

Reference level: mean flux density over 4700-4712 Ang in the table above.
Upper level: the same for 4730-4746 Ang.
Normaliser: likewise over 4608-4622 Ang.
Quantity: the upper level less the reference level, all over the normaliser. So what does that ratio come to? 0.04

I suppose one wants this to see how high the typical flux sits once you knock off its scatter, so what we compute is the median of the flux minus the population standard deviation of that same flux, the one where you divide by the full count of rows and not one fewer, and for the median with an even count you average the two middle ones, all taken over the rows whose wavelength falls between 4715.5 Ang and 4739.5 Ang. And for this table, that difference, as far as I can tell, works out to 13.2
